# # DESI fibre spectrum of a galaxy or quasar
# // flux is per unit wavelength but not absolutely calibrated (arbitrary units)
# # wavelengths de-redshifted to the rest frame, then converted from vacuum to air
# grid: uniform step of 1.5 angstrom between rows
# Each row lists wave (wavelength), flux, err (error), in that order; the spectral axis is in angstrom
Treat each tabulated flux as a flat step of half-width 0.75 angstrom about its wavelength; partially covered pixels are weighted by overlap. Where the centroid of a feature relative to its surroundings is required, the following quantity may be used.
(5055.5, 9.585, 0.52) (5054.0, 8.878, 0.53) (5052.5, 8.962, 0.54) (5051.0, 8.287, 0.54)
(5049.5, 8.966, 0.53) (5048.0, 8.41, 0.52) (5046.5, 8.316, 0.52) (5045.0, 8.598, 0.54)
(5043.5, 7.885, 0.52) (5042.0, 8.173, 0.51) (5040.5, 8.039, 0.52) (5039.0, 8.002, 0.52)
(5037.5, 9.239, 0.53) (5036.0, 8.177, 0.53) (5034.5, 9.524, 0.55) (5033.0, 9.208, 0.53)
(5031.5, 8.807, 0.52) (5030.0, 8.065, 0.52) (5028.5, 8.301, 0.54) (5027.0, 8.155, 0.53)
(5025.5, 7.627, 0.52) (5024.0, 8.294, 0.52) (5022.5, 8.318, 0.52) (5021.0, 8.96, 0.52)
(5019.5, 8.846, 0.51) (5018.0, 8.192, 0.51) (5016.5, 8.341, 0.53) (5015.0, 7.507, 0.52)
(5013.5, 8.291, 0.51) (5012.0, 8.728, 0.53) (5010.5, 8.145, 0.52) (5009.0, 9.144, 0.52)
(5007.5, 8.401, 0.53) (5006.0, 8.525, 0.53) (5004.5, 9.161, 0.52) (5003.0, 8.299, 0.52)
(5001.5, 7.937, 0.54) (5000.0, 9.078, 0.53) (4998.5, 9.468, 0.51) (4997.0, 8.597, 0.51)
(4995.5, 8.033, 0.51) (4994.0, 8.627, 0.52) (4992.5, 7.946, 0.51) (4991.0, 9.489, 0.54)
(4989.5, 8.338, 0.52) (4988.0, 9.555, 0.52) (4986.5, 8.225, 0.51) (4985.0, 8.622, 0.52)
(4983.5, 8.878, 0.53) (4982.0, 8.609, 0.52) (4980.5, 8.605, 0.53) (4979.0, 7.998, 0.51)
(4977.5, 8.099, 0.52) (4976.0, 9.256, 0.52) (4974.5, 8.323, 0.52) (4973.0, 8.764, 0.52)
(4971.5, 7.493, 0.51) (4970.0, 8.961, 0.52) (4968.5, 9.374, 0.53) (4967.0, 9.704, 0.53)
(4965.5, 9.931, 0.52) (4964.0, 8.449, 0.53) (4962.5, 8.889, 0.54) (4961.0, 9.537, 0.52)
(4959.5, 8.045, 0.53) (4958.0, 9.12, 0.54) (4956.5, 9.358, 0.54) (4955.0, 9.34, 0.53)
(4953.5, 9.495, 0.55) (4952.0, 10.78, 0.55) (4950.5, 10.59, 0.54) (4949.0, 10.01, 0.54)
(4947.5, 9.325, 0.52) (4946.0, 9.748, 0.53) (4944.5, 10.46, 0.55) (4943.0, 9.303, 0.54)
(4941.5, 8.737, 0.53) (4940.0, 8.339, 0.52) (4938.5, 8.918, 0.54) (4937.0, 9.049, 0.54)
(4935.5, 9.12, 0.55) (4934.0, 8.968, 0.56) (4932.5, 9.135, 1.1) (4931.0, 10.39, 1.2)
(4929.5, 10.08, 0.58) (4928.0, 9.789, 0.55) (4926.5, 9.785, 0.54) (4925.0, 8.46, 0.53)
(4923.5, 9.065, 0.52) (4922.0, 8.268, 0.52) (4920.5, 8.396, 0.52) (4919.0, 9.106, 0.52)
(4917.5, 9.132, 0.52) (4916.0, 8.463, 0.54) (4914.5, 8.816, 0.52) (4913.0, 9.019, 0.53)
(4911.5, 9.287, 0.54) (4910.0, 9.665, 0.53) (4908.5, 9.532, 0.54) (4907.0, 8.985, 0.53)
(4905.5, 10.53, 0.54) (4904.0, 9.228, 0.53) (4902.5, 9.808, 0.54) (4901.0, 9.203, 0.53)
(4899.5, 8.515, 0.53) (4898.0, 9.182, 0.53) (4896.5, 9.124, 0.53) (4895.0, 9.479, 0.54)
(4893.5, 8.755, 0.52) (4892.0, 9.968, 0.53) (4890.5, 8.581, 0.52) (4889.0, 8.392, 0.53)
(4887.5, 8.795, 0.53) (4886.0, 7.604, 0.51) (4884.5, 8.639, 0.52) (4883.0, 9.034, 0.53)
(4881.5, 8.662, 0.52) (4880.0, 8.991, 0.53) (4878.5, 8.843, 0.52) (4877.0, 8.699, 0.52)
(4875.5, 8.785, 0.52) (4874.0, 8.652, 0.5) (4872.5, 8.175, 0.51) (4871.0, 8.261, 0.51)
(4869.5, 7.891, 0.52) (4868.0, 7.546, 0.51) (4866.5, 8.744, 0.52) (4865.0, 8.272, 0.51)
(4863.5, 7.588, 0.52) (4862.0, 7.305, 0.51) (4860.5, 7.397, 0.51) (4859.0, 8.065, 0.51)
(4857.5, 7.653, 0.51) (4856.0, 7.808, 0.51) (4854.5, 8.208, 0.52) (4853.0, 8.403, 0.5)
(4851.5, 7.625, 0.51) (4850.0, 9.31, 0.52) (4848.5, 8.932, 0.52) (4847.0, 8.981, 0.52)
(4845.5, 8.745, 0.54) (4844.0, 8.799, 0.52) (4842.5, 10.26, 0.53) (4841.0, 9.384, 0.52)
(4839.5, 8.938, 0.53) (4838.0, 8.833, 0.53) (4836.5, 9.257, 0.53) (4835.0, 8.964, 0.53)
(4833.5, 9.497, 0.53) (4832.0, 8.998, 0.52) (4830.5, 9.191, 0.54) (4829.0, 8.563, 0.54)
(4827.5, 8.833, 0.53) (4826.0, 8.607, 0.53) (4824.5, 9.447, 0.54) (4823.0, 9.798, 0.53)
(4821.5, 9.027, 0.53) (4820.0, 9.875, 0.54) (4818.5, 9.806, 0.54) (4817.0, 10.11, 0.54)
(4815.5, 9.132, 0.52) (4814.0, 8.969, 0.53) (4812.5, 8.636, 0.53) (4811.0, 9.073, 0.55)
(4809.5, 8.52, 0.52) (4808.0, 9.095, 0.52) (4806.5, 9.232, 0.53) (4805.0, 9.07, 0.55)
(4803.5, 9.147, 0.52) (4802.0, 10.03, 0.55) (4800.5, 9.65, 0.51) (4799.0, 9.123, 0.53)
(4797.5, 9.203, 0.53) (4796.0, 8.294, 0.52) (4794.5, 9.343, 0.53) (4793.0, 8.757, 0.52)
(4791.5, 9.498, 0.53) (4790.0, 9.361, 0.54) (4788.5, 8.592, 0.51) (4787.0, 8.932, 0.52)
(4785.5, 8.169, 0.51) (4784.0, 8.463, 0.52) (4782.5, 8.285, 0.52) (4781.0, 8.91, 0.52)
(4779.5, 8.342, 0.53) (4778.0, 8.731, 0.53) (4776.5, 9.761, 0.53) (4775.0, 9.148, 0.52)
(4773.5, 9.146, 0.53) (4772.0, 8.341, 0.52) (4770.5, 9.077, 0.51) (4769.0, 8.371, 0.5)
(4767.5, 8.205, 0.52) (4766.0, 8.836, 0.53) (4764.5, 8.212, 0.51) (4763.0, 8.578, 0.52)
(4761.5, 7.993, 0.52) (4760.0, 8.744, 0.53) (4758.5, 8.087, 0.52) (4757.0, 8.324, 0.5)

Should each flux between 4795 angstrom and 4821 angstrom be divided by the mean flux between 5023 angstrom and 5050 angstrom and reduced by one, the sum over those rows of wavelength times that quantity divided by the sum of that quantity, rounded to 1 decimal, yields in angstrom 4809.5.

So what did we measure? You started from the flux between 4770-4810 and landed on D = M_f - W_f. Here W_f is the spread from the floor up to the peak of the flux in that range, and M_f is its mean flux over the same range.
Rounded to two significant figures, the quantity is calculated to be 7.1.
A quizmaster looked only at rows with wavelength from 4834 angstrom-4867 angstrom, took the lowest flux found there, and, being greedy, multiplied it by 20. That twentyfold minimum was 146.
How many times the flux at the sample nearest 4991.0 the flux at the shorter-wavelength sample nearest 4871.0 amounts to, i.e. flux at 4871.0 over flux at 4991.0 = 0.87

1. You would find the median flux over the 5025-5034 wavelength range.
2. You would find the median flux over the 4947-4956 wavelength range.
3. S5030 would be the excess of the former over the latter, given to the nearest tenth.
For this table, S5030 -1.5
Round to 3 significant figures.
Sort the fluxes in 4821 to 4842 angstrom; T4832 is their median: 9.01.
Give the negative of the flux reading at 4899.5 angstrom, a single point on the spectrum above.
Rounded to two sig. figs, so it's -8.5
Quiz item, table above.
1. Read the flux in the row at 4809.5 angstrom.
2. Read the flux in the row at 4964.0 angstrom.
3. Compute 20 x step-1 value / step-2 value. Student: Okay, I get 20.2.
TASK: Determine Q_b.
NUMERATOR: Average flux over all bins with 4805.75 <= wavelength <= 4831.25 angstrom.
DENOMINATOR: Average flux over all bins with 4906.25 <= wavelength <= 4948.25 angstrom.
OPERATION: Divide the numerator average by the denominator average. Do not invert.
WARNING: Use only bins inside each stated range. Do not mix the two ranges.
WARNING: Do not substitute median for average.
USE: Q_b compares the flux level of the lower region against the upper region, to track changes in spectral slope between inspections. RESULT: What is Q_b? 1.00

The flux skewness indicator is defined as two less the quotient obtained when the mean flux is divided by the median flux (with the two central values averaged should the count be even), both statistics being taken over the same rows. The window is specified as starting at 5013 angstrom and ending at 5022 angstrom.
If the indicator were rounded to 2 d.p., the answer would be 1.00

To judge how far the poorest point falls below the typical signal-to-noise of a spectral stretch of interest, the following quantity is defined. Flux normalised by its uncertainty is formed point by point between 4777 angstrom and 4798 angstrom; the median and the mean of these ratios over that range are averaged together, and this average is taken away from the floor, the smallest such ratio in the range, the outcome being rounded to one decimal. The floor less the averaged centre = -1.1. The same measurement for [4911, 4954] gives -8.6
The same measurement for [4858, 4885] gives -1.9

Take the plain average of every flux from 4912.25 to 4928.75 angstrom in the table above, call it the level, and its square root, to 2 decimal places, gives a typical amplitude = 2.99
